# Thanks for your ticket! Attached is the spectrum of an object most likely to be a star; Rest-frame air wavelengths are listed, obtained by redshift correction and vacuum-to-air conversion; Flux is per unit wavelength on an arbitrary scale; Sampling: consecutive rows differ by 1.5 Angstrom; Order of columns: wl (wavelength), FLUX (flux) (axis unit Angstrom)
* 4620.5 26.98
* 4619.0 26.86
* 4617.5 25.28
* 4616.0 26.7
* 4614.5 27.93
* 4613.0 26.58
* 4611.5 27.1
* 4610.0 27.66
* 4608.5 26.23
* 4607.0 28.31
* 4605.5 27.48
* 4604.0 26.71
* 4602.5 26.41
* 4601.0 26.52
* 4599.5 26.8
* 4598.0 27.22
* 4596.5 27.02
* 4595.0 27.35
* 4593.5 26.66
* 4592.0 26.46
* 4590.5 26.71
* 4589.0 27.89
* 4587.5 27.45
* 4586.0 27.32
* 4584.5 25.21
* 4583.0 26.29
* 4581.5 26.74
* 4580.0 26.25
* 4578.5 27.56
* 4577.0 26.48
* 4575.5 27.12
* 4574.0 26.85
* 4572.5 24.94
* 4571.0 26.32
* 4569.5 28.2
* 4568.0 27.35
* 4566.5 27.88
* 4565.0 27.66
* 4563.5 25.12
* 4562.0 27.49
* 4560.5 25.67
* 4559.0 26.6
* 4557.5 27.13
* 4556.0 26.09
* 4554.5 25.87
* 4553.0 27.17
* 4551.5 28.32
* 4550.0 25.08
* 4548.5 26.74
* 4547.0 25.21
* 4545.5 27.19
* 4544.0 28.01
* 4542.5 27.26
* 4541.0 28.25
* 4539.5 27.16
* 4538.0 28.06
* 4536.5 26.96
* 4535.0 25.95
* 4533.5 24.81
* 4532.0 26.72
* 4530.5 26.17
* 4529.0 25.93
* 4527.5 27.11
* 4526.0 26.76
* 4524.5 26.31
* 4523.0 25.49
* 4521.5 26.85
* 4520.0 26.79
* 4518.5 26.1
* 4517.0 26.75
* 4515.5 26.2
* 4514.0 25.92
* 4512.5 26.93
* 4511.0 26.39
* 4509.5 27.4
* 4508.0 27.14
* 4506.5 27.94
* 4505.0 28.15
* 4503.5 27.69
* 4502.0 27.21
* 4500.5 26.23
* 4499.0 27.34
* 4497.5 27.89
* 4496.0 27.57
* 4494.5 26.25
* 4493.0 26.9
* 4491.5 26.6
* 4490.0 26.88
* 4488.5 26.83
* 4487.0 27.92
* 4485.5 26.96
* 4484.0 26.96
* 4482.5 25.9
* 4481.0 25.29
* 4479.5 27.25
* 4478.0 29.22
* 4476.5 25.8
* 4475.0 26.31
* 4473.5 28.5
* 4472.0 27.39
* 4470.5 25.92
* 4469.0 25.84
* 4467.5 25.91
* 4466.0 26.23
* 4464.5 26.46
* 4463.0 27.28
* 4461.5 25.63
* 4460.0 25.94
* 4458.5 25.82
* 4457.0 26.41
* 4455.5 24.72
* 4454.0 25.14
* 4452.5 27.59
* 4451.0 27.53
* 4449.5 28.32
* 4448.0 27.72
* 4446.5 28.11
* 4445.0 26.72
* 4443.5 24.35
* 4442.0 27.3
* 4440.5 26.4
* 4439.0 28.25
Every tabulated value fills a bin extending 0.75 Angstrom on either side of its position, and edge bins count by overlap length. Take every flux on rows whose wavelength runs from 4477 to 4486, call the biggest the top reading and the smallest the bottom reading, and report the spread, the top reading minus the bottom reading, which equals 3.9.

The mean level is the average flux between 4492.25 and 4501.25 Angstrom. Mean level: 27.0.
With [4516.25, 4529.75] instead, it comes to 26.5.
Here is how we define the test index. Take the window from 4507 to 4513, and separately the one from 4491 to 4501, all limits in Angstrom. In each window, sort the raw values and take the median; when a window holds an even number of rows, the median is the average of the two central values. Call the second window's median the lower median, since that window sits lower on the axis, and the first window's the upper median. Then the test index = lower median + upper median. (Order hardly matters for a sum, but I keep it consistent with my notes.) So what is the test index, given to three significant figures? 53.9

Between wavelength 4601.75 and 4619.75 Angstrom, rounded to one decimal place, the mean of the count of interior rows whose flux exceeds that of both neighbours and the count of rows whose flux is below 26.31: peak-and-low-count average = 2.5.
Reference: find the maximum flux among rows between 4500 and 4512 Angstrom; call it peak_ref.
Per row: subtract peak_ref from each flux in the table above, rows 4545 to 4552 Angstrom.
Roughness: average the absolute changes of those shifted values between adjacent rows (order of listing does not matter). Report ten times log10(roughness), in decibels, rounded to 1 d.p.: 3.2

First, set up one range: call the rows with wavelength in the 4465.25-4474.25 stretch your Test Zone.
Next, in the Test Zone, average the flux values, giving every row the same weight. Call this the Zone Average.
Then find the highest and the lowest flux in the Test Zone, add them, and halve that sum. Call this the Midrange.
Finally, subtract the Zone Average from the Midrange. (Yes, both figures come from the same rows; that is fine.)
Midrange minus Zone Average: 0.54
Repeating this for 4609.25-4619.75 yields -0.27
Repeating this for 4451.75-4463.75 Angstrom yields 0.09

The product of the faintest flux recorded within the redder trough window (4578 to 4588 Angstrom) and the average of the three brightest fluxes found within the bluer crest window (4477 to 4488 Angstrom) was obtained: 709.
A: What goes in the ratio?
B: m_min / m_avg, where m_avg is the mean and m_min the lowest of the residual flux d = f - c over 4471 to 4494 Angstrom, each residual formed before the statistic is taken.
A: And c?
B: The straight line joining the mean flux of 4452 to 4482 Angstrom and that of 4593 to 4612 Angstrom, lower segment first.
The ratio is -3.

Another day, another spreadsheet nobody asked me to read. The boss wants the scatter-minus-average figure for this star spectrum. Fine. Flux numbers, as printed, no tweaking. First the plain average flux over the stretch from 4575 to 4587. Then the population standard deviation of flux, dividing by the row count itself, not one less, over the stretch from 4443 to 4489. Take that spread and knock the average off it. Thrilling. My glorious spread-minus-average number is -25.5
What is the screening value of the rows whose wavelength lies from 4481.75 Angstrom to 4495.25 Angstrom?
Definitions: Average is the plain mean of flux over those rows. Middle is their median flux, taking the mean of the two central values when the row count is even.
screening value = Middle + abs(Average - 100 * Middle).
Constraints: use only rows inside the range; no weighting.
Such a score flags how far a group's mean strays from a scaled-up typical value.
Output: 2688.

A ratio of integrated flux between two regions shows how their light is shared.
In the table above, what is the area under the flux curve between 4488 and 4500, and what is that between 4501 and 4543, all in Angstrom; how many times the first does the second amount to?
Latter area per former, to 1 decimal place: 3.5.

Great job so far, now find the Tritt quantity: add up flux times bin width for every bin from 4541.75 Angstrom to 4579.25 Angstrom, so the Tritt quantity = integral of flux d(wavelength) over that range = 1004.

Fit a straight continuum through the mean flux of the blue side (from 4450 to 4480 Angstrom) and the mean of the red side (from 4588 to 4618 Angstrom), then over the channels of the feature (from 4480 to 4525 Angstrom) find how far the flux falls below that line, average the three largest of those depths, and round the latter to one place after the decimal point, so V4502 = 1.1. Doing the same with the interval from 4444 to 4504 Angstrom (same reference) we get 1.5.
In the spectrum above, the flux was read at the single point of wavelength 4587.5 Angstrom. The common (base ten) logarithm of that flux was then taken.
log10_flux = 1.44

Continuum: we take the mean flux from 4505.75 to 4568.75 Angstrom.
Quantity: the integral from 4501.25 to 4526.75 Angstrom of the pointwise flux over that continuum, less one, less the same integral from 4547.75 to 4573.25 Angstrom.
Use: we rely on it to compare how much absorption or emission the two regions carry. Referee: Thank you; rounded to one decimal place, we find 0.1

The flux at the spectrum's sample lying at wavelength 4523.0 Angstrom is 25.49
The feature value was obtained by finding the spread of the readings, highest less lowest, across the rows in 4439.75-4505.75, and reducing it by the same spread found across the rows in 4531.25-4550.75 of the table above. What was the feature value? 1.4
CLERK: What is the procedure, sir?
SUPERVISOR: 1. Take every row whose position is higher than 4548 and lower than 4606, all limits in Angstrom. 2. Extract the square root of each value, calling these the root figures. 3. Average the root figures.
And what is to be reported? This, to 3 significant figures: 5.17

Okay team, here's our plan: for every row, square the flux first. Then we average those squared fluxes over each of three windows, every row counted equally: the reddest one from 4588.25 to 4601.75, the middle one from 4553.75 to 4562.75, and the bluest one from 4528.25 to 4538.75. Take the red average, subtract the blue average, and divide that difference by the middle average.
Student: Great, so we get 0.04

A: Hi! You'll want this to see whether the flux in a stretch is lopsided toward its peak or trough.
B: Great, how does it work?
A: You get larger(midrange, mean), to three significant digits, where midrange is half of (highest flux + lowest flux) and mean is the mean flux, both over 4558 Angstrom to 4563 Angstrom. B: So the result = 26.6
